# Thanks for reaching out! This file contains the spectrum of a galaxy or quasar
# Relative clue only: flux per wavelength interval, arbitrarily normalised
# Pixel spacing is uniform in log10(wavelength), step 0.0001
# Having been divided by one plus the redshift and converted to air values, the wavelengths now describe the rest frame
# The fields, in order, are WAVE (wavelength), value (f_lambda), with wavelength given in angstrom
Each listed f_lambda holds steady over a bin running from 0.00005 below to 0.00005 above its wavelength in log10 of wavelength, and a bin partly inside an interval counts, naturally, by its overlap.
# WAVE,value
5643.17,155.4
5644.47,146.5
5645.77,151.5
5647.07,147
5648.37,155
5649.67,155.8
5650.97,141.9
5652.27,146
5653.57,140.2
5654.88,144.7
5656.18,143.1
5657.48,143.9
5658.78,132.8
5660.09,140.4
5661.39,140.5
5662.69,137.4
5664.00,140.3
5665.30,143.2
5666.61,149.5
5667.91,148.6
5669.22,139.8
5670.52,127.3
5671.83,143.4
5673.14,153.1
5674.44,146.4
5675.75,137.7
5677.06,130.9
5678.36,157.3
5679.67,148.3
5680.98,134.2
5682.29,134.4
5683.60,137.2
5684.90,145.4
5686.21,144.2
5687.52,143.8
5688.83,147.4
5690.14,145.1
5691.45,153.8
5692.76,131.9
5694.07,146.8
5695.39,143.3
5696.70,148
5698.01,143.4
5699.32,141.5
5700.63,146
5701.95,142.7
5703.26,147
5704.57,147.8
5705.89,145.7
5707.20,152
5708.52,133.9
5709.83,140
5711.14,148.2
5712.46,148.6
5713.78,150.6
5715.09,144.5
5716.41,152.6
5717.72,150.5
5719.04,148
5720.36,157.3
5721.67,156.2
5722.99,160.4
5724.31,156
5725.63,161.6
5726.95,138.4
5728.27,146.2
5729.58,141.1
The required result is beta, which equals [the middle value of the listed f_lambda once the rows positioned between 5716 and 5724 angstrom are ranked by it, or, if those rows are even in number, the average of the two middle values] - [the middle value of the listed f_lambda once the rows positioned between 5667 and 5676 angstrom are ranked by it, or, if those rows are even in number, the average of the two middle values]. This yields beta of 11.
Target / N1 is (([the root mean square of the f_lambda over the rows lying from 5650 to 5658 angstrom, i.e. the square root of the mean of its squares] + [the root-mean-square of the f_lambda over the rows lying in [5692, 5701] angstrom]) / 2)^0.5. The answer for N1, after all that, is 11.97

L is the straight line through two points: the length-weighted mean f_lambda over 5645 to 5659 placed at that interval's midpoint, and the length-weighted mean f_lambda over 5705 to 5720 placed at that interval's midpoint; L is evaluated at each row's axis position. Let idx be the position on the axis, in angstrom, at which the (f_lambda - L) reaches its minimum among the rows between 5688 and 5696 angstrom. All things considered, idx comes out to 5692.76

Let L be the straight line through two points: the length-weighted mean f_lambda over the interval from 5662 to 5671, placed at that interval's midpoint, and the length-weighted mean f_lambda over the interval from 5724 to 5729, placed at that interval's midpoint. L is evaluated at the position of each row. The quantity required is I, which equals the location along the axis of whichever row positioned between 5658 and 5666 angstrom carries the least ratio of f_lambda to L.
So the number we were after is 5658.78 angstrom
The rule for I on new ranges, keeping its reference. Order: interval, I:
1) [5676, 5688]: 5677.06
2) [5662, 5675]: 5670.52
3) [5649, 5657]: 5653.57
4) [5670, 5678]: 5670.52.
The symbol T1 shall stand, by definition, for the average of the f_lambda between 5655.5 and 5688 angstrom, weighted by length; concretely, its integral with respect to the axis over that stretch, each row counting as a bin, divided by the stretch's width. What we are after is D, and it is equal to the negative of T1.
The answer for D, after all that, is -141.7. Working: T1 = 142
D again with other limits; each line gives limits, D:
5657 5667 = -140.7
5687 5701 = -144.6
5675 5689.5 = -141.9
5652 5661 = -141.3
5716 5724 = -154.4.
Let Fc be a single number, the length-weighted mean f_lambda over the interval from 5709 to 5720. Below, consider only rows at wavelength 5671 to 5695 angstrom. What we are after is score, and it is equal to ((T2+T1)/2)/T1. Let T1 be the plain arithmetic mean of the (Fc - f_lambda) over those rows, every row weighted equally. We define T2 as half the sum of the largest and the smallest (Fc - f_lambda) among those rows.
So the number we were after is 0.92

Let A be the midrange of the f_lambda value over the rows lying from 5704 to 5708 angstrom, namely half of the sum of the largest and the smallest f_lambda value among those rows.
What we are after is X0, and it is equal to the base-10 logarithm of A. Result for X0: 2.17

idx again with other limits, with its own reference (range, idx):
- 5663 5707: 5670.52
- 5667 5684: 5670.52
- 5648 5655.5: 5653.57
